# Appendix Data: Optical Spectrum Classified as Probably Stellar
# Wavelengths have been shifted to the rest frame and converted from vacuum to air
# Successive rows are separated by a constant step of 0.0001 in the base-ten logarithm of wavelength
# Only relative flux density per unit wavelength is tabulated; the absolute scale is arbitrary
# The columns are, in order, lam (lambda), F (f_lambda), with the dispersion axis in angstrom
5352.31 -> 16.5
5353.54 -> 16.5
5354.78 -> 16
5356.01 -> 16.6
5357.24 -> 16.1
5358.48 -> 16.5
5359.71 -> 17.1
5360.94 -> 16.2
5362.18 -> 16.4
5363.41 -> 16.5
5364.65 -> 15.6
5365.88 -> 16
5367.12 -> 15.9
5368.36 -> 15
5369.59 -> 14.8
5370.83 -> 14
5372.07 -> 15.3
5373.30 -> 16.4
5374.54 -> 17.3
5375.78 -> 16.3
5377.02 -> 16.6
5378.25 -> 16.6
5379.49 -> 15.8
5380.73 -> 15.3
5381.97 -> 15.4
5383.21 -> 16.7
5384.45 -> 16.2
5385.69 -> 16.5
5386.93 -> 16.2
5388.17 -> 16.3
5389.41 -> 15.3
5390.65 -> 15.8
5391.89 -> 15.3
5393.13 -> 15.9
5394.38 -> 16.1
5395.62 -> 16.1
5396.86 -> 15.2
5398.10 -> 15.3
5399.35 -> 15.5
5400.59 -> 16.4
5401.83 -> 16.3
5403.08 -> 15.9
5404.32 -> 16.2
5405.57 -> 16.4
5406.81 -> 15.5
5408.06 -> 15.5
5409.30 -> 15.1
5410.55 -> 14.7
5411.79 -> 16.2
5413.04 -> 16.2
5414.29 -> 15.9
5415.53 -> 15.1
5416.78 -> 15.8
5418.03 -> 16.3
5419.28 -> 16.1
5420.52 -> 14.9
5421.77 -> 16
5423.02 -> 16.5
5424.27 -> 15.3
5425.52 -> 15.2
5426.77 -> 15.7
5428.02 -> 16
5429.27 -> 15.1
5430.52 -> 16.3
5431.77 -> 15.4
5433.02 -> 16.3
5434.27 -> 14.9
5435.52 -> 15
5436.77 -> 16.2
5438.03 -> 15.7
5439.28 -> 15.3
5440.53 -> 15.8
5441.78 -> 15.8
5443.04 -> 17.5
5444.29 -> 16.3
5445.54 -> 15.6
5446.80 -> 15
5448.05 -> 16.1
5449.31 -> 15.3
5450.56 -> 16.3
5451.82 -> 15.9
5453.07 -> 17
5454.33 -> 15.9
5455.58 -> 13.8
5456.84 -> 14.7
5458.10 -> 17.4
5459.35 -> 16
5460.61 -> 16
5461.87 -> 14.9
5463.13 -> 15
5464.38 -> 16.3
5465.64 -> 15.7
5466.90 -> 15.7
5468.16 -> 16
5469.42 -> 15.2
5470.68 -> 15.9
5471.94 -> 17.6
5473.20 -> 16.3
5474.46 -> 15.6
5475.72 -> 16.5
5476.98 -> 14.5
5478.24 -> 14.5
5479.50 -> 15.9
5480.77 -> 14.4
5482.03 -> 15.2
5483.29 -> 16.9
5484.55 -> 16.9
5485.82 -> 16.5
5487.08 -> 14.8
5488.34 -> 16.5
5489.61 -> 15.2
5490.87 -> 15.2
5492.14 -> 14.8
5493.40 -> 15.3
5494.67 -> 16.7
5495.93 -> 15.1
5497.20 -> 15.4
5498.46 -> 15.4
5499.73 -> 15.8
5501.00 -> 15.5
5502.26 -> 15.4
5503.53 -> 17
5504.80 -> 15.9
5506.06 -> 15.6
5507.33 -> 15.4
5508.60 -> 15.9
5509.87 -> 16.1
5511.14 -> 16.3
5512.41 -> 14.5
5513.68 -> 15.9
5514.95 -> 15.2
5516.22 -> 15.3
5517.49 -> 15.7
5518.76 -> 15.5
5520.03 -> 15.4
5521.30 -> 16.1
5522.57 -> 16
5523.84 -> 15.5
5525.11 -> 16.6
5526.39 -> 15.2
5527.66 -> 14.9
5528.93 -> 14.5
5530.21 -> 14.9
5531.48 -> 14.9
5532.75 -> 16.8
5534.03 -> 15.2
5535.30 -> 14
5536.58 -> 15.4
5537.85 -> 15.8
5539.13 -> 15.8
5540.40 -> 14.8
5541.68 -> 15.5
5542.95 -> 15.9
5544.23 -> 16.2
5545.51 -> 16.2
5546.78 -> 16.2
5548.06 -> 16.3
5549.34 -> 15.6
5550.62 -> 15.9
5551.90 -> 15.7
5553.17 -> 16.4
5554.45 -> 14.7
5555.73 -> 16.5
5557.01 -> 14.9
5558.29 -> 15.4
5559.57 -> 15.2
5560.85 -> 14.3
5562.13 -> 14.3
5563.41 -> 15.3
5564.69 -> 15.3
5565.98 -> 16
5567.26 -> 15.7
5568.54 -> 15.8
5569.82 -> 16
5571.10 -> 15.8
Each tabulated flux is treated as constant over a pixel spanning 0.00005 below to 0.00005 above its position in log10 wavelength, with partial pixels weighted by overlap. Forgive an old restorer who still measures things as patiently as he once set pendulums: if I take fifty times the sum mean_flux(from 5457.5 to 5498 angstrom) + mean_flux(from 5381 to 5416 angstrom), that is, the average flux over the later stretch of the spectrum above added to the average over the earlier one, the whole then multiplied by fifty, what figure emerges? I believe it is 1579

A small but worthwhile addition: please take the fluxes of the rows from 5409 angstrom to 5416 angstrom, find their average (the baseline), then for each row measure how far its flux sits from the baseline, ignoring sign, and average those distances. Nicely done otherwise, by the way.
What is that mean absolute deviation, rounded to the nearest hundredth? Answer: 0.57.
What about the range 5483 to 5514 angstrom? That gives 0.58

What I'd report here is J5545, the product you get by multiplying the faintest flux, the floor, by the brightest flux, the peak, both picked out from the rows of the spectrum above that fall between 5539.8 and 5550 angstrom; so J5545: 241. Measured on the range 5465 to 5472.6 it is 268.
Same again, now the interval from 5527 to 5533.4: 244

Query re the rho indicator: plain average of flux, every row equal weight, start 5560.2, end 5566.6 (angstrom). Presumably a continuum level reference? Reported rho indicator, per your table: 15.0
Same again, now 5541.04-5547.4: 16.0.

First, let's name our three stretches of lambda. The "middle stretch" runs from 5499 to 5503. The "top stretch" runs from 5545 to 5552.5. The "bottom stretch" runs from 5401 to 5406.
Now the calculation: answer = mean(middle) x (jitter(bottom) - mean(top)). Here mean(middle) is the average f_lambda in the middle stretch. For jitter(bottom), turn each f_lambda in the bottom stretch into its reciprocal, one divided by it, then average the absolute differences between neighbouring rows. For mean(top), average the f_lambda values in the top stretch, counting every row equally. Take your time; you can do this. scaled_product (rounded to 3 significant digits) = -249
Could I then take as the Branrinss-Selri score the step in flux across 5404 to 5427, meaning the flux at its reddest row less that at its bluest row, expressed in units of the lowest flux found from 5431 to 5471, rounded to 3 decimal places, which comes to -0.036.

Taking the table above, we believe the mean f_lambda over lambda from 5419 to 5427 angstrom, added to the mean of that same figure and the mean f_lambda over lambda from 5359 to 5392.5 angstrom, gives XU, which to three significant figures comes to 31.5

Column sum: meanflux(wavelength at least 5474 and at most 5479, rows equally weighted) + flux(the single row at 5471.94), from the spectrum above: 32.9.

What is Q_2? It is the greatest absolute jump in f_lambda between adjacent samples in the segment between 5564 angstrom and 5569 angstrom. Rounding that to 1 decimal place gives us 0.7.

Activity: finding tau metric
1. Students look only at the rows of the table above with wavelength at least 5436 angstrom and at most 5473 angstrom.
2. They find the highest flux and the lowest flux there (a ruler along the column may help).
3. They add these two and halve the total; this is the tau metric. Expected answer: 15.7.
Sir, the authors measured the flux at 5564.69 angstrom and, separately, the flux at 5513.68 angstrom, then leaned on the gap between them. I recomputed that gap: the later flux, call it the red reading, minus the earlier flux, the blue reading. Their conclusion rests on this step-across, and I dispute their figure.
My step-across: -0.60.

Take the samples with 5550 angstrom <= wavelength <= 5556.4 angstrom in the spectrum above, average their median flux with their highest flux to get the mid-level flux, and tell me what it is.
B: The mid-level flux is 16.2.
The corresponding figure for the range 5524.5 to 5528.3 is 15.9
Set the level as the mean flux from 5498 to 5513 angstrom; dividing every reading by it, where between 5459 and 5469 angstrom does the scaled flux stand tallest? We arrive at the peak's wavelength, 5464.38 angstrom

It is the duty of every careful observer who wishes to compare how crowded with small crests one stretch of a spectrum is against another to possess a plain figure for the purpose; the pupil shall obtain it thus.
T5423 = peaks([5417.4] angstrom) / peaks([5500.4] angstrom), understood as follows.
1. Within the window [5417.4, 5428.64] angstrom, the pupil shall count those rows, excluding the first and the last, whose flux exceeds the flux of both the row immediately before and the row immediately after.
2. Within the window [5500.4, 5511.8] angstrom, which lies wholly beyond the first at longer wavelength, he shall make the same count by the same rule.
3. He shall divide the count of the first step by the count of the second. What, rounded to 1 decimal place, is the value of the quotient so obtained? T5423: 1.0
